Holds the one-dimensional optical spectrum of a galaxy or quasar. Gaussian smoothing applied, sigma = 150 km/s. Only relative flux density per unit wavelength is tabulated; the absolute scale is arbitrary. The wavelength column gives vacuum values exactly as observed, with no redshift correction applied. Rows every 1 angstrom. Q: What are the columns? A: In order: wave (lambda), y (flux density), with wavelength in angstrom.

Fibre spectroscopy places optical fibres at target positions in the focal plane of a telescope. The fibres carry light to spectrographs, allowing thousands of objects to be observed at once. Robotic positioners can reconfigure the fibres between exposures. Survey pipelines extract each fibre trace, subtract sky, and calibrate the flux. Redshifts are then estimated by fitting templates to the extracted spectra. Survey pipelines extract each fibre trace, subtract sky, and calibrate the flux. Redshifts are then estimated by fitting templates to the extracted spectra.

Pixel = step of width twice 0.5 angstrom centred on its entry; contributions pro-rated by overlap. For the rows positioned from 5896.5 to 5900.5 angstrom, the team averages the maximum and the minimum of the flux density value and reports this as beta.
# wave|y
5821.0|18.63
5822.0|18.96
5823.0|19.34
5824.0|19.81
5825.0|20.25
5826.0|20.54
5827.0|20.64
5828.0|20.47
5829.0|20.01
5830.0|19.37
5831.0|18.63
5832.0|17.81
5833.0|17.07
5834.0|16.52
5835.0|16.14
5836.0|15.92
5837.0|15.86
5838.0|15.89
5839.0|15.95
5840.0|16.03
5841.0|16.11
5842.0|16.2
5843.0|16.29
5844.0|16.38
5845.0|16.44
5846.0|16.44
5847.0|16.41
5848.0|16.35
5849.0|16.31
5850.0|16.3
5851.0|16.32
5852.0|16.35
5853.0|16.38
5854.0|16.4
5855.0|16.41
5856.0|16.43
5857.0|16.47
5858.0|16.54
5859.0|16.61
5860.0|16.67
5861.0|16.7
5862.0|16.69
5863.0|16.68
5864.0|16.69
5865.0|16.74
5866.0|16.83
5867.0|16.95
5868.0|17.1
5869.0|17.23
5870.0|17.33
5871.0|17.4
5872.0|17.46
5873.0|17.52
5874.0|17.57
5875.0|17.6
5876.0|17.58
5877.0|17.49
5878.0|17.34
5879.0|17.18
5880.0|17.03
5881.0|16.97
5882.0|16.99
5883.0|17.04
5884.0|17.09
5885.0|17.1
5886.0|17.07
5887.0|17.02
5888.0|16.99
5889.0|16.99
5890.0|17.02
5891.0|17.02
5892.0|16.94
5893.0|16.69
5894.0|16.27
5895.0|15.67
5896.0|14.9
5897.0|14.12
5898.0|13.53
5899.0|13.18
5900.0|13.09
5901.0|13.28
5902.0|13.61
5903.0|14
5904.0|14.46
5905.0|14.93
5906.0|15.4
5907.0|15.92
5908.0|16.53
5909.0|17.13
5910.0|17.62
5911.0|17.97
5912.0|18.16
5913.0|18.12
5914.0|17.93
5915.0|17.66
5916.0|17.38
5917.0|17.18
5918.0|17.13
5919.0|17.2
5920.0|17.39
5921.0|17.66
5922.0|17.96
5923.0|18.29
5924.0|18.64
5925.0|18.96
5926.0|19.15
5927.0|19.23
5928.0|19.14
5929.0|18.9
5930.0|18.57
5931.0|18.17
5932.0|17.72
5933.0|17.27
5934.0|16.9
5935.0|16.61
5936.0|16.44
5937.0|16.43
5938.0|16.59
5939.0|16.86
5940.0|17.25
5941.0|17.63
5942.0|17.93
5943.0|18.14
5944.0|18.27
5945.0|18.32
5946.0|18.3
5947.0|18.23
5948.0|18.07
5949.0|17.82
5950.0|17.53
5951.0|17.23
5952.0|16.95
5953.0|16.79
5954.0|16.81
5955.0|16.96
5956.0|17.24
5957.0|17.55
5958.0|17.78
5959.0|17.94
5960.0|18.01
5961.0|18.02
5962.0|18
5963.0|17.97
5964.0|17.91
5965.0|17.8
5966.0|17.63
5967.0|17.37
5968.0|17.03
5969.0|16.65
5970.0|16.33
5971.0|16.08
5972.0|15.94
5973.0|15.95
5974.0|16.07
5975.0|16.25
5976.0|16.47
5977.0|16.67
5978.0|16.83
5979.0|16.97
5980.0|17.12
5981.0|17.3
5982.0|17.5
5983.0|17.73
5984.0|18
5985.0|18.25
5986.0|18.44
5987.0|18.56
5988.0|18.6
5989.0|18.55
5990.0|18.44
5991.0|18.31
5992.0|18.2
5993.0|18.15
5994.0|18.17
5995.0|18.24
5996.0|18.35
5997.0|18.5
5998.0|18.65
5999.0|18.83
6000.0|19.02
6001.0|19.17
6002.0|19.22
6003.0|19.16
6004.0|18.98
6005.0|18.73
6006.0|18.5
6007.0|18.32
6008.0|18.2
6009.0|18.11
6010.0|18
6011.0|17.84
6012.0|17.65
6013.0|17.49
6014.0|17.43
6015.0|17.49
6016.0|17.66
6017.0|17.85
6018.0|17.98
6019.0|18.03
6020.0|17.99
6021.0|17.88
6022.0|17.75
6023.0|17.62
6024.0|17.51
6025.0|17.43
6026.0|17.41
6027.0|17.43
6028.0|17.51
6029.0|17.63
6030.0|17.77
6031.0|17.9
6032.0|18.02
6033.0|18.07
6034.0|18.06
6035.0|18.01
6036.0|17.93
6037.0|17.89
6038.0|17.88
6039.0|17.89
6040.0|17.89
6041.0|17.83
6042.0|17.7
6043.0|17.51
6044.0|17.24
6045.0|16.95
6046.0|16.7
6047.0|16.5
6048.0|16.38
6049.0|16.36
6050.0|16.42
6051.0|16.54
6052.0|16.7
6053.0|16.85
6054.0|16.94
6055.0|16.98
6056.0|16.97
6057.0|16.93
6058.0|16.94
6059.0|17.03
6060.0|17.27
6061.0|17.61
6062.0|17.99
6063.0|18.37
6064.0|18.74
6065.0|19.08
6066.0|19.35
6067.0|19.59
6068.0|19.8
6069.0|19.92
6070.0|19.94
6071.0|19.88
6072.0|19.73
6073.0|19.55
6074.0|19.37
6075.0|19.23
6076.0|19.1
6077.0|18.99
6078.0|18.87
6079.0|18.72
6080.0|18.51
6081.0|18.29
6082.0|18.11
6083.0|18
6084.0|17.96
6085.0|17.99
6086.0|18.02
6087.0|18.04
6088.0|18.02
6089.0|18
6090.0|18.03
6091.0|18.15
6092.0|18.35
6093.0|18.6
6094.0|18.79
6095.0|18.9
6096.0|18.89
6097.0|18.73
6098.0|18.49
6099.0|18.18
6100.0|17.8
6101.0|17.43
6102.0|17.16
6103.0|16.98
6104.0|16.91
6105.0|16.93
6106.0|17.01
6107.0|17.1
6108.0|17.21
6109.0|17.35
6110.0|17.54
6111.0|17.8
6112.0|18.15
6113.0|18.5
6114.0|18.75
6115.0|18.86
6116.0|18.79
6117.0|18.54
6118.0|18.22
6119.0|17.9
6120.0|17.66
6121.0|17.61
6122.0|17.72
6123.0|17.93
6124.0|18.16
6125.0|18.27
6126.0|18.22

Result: 13.6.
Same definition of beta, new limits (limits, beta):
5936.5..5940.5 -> 16.8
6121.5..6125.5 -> 18.0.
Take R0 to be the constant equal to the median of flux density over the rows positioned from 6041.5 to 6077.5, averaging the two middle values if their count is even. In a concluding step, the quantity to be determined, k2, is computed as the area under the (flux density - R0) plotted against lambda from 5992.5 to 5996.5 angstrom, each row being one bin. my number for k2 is 2.7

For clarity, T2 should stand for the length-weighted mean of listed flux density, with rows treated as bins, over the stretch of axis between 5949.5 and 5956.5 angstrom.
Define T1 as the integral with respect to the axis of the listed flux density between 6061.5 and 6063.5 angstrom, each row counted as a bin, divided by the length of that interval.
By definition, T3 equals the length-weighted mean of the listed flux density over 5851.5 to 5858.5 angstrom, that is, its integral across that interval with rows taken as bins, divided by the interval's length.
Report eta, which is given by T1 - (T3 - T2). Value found 18.8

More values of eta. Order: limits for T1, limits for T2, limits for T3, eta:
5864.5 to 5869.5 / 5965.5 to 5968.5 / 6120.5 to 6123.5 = 16.6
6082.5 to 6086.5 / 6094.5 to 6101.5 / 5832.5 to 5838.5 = 20.1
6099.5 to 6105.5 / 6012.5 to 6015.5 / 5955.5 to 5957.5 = 17.3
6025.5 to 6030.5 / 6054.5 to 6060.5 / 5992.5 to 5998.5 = 16.2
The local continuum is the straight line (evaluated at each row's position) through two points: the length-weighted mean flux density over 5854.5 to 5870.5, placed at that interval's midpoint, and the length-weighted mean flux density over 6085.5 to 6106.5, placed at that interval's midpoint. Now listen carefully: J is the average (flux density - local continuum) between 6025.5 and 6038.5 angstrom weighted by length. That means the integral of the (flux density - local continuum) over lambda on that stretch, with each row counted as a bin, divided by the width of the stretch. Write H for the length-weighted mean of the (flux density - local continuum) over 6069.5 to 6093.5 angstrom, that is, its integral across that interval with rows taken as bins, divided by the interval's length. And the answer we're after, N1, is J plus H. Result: 0.9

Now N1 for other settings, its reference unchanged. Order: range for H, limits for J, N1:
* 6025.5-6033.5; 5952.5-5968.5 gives 0.4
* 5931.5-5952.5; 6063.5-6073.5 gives 2.0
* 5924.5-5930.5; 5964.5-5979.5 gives 1.2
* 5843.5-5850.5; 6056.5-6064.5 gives -0.5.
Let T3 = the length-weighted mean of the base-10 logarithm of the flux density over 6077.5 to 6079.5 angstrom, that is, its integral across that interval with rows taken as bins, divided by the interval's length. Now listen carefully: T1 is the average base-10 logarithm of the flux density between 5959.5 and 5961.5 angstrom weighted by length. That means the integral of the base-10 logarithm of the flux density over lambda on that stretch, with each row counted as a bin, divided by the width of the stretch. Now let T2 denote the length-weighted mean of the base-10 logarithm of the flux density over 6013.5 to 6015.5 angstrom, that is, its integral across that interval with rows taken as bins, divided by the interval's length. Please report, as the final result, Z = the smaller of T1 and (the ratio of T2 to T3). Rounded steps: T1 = 1.26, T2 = 1.24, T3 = 1.27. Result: 0.97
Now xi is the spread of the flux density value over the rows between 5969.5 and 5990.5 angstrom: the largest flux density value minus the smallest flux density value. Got 2.7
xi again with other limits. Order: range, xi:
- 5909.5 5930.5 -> 2.1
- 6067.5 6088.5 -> 2.0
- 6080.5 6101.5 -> 1.5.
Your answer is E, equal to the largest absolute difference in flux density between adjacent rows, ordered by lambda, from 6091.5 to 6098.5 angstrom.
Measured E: 0.25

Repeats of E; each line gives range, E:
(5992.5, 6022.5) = 0.25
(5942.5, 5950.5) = 0.29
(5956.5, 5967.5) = 0.26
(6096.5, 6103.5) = 0.38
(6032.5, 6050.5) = 0.29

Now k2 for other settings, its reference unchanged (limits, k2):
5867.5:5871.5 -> -1.2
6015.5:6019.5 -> 1.3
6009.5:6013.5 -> 0.7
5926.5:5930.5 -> 5.6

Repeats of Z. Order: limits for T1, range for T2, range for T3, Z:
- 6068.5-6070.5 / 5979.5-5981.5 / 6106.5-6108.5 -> 1.00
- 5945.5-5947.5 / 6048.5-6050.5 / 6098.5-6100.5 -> 0.97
